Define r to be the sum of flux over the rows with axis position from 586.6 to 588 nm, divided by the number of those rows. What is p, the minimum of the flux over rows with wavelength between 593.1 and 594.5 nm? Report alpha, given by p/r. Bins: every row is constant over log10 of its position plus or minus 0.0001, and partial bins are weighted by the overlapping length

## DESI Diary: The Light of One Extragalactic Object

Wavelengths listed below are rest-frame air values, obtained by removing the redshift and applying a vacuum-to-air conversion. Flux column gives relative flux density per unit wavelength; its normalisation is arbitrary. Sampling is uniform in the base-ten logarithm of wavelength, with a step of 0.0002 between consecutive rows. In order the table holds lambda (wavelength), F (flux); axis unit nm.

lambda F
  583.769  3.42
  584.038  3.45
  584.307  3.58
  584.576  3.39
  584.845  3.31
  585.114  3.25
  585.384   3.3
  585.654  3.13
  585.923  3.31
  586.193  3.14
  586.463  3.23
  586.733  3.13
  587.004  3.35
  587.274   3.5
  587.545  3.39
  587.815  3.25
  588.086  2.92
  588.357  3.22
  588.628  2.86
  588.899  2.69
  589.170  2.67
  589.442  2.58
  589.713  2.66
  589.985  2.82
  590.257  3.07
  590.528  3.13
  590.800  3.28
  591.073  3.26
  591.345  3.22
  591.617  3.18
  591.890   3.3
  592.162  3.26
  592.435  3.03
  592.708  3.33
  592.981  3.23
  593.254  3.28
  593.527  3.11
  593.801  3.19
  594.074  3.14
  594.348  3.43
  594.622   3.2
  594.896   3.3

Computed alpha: 0.94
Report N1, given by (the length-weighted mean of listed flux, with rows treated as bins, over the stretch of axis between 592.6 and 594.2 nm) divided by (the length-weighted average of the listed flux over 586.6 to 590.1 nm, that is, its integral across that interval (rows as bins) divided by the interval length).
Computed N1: 1.07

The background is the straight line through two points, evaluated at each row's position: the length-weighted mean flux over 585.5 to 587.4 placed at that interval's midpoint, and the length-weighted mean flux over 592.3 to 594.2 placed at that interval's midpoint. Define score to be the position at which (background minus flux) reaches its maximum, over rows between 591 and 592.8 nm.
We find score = 592.435 nm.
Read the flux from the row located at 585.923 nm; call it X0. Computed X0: 3.31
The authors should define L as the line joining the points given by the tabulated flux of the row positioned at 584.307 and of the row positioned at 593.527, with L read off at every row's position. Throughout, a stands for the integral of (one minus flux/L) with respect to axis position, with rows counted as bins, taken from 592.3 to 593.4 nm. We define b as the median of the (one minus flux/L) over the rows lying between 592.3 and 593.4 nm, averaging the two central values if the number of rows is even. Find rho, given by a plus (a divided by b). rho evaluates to 0.62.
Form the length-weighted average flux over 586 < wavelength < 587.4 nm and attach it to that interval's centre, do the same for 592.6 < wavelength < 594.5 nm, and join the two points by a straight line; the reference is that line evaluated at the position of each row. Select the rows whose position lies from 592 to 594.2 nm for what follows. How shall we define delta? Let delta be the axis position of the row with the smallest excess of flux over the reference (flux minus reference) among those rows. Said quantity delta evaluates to 592.435 nm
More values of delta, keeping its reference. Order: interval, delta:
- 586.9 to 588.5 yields 588.086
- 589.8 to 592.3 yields 589.985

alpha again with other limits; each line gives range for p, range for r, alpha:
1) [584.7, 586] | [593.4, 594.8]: 0.97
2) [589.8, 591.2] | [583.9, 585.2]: 0.83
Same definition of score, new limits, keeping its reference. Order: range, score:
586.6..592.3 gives 589.442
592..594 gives 592.435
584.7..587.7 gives 585.654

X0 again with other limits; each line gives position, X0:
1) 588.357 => 3.22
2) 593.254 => 3.28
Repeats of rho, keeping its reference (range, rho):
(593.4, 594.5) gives 1.84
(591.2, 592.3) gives 1.08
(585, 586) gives 1.15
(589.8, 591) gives 1.49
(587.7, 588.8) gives 1.29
